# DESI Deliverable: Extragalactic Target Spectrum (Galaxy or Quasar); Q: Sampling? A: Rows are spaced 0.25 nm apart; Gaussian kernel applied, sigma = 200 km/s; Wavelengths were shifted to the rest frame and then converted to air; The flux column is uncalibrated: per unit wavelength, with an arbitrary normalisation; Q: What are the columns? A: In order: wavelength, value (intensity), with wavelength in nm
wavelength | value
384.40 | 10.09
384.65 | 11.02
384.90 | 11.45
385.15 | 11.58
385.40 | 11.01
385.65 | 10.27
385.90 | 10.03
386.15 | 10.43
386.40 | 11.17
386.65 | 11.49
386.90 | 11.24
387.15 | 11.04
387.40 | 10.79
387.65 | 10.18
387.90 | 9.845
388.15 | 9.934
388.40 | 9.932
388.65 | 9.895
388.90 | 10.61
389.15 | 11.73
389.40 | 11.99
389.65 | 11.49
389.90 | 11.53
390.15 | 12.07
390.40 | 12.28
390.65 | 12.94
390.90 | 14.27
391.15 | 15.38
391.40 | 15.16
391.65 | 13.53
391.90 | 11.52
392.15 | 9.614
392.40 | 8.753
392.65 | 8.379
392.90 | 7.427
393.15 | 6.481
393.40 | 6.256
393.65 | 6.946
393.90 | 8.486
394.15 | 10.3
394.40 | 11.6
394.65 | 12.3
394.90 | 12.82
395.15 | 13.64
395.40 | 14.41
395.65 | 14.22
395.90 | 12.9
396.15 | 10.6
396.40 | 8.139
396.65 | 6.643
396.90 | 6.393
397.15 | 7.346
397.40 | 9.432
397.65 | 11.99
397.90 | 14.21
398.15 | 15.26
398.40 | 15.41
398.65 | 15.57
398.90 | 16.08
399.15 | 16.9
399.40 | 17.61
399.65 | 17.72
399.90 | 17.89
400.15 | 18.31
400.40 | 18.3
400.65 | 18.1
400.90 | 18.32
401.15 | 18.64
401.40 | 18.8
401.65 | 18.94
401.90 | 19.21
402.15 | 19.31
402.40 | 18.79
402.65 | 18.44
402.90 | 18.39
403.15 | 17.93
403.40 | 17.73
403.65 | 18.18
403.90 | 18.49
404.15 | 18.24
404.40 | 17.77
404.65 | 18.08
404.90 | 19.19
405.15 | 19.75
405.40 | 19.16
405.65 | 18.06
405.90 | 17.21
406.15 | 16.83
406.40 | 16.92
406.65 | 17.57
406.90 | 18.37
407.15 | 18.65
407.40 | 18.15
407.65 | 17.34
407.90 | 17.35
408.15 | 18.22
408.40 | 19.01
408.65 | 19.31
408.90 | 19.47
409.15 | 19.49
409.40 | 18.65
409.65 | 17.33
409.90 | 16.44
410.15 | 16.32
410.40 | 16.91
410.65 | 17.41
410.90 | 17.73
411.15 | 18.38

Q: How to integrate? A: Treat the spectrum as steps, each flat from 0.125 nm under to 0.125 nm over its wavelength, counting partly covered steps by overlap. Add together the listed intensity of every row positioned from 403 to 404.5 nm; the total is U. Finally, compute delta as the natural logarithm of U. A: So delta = 4.7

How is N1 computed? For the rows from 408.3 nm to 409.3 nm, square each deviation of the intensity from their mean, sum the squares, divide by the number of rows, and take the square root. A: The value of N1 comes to 0.2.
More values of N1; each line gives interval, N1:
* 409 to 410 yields 1.2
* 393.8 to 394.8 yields 1.5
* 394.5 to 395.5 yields 0.8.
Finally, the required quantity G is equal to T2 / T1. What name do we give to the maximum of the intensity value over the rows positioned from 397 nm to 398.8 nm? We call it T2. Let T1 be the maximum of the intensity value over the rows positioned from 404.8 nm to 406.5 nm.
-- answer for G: 0.79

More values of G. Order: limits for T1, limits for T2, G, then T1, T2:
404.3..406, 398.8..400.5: 0.93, 19.75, 18.31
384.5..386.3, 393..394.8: 1.06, 11.58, 12.3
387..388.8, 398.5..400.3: 1.66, 11.04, 18.31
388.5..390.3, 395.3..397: 1.19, 12.07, 14.41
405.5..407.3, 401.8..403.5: 1.04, 18.65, 19.31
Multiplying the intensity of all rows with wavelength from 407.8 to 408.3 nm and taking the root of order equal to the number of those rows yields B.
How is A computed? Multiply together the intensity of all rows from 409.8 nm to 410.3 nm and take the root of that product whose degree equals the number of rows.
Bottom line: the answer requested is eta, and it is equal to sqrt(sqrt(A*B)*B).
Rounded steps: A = 16.4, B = 18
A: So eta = 17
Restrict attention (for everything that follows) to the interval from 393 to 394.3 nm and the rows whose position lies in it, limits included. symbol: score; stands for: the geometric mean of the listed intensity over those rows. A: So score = 8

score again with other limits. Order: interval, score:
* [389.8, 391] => 13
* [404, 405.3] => 19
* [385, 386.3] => 11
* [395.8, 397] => 9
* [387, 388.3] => 10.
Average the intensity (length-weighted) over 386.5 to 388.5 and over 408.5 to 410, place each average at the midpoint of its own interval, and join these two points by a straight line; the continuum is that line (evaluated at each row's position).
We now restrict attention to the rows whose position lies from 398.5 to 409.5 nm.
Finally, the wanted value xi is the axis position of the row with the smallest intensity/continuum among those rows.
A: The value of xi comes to 407.90 nm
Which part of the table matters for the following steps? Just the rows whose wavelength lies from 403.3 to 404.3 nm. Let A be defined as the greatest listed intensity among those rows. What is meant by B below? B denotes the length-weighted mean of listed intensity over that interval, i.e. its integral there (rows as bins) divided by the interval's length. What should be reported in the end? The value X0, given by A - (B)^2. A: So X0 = -311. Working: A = 18.49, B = 18.2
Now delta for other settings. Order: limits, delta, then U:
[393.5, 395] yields 4.1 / 62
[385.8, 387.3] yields 4.2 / 65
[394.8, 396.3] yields 4.4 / 79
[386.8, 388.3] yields 4.1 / 63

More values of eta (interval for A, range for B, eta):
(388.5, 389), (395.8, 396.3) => 11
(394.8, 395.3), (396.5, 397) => 8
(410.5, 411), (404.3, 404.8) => 18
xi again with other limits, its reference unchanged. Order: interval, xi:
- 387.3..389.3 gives 388.65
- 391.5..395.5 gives 393.40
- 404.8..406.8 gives 406.15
